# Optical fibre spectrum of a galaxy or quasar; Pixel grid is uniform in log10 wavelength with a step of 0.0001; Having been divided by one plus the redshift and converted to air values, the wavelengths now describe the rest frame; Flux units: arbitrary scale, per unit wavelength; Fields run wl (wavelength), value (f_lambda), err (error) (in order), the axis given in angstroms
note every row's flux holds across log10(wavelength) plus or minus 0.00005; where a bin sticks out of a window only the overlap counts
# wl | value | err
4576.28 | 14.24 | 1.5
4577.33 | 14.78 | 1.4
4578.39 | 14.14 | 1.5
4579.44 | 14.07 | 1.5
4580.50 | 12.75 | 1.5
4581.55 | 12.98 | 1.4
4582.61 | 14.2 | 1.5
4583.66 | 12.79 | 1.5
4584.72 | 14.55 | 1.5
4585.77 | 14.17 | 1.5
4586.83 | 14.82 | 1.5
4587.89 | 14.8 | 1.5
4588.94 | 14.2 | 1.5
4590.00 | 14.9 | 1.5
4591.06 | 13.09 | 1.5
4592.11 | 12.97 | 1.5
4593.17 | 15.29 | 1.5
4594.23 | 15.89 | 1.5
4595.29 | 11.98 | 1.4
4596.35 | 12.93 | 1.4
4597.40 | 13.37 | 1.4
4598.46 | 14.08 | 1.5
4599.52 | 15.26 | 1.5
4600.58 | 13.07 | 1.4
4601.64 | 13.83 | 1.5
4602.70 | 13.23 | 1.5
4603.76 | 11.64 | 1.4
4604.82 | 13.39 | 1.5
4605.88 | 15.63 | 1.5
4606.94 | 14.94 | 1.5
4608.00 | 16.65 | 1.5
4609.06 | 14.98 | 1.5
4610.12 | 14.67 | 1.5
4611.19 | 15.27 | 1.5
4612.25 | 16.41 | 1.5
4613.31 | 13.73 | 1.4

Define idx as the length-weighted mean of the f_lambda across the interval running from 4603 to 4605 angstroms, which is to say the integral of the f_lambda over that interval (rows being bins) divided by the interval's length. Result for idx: 12.4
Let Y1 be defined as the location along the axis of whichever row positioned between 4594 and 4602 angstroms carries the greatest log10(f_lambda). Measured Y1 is 4594.23 angstroms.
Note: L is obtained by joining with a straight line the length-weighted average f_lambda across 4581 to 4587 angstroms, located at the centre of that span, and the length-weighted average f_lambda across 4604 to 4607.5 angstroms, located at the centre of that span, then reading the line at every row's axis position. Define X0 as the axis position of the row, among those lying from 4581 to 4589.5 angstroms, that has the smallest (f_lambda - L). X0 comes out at 4583.66 angstroms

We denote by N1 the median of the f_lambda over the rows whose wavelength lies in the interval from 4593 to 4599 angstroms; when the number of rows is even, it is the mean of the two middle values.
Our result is 13.7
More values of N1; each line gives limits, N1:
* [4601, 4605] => 13.3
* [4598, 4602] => 14.0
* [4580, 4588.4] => 14.2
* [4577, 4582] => 14.1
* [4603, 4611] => 14.9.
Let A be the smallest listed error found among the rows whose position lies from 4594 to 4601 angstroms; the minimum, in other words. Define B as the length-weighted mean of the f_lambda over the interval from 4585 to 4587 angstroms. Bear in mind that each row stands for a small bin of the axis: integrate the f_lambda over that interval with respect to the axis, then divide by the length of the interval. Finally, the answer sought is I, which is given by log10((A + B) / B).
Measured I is 0.0401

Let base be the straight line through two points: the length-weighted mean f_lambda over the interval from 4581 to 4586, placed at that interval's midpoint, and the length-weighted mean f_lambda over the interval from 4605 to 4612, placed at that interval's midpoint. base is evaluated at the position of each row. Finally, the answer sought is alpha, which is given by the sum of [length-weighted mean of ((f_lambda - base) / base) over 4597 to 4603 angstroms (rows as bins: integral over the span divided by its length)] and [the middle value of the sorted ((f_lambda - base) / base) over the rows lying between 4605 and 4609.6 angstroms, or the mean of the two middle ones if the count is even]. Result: -0.05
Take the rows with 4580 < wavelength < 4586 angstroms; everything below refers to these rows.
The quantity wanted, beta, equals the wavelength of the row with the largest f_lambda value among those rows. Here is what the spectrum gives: 4584.72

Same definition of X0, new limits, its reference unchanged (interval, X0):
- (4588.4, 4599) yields 4595.29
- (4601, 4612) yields 4603.76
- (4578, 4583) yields 4580.50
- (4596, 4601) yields 4596.35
